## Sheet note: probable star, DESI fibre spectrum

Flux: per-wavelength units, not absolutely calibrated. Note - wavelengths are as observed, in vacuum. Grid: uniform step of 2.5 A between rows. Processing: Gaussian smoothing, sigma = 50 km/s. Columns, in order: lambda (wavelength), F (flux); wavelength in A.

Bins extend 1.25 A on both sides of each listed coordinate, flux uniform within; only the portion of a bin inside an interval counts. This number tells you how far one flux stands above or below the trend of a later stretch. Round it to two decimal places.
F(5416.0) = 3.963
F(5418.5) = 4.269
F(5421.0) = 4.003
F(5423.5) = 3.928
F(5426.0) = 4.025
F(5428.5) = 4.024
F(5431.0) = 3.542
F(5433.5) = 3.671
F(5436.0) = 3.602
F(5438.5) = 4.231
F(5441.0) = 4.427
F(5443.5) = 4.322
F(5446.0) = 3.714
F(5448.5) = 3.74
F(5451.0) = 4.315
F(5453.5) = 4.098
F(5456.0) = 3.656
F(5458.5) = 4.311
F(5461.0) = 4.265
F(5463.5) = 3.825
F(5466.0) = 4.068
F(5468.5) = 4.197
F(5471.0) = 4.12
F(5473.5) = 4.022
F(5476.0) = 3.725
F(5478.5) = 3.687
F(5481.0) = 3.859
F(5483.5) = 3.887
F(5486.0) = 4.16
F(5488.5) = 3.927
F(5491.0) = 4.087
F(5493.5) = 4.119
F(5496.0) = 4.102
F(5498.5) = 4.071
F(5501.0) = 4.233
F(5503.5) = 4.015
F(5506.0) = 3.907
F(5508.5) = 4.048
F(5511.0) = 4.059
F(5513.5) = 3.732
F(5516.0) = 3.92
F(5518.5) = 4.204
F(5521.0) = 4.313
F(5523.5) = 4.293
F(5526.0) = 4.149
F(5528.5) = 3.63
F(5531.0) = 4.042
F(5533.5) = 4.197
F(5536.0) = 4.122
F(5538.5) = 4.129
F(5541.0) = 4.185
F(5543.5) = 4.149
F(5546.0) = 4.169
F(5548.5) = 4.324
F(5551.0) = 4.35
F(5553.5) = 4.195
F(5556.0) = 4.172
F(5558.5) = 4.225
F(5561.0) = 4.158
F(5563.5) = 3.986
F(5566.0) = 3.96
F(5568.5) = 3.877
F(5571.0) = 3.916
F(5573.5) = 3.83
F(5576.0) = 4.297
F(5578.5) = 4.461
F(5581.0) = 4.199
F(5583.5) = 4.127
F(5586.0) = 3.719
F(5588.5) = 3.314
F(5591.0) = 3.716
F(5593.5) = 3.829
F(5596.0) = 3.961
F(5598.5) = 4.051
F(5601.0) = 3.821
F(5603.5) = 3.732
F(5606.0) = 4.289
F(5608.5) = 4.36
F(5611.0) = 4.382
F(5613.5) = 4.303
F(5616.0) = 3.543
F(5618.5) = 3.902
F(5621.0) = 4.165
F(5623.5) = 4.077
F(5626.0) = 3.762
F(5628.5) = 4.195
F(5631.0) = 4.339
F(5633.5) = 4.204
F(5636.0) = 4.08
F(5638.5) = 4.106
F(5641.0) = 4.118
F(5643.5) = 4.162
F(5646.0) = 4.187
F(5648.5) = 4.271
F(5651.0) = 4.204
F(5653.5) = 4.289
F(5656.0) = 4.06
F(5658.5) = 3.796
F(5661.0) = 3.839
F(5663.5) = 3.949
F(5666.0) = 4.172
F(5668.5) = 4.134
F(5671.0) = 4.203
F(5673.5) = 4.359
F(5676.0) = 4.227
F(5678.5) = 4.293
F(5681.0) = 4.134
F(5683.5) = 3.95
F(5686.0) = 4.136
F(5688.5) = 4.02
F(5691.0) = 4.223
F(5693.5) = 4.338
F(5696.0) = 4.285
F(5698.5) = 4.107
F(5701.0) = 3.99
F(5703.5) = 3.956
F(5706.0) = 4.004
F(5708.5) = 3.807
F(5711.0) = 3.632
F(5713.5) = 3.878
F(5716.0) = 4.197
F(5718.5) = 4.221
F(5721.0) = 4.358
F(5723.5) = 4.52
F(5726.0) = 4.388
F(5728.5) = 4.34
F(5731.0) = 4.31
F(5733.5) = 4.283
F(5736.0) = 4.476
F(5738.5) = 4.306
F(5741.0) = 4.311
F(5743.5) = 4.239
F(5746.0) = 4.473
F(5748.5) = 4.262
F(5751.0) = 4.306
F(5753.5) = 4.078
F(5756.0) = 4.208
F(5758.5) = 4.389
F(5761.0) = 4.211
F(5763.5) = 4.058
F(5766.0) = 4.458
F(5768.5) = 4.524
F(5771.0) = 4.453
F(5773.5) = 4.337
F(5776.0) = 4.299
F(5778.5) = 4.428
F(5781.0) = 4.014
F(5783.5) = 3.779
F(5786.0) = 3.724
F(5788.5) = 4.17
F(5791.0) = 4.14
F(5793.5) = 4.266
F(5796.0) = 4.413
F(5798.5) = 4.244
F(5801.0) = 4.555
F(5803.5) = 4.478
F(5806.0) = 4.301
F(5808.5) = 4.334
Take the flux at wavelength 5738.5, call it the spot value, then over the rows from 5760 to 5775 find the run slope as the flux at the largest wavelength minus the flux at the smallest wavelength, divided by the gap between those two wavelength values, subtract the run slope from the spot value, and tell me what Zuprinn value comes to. 4.30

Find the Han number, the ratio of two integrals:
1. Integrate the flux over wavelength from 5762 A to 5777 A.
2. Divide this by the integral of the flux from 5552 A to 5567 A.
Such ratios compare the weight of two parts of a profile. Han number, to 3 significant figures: 1.06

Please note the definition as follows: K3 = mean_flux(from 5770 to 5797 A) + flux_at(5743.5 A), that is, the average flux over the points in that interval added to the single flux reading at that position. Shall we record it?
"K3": 8.4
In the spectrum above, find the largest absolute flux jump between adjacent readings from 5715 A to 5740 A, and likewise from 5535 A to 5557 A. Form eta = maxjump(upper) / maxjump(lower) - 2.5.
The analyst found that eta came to -1.25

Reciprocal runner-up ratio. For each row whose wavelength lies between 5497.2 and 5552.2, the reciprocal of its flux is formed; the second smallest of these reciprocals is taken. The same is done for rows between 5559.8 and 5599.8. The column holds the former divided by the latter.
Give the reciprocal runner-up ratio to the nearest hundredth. 0.99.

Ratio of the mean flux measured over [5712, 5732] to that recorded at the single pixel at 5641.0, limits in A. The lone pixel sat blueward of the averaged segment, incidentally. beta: 1.04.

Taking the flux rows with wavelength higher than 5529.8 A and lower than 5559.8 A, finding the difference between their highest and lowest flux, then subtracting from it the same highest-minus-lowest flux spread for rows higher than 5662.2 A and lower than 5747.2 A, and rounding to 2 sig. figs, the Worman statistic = -0.58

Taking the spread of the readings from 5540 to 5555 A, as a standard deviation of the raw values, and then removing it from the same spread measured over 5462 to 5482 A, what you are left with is 0.10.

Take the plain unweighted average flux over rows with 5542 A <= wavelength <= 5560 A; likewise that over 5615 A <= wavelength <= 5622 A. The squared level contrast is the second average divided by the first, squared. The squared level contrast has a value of 0.84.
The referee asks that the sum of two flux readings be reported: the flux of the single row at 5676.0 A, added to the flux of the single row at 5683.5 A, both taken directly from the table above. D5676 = 8.2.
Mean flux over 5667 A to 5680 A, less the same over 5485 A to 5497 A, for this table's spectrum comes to 0.16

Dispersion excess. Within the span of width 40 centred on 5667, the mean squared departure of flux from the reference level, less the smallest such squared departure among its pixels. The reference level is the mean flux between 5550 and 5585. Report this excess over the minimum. 0.026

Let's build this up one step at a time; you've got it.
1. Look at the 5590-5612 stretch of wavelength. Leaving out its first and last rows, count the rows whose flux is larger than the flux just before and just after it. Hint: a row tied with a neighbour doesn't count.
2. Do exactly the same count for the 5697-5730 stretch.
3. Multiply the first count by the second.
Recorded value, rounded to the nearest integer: 2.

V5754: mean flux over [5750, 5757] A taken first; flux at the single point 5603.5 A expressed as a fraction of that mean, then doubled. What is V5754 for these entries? 1.78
